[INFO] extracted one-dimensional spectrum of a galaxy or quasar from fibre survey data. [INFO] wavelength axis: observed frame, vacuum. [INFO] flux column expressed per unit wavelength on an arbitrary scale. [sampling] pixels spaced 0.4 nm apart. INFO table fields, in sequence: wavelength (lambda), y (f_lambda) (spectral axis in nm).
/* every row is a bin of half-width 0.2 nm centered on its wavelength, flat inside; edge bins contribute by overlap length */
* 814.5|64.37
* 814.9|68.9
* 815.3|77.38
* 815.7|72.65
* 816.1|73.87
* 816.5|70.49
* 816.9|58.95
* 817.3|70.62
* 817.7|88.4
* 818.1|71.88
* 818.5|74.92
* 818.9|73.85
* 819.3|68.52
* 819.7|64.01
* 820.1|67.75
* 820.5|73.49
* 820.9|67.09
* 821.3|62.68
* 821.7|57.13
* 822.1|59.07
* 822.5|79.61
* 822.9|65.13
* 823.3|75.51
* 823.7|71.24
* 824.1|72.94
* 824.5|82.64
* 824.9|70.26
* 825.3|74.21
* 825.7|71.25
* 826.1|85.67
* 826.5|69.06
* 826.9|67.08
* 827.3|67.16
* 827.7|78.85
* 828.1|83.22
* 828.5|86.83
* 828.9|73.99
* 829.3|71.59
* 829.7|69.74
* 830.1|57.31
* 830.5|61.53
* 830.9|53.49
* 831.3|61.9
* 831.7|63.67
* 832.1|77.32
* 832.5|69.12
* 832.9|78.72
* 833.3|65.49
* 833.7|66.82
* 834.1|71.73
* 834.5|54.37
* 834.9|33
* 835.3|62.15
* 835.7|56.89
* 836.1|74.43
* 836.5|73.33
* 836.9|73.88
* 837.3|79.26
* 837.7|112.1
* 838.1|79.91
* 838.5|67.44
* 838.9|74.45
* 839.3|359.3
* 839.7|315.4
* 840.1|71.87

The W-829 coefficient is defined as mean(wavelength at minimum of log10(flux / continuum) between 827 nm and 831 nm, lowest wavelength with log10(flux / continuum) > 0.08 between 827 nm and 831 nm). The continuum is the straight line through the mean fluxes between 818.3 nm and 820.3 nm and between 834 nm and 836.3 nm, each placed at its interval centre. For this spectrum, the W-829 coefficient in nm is 829.30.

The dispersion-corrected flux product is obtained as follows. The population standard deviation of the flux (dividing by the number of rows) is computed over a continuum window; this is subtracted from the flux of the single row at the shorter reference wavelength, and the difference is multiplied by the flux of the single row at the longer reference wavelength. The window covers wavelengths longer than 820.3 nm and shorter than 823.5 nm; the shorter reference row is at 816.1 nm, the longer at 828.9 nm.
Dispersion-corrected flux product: 4908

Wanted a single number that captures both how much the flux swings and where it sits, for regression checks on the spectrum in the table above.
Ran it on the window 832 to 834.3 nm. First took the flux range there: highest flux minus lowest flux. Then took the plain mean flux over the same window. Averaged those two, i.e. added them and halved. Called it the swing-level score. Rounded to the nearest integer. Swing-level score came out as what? 42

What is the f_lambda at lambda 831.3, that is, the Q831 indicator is 61.9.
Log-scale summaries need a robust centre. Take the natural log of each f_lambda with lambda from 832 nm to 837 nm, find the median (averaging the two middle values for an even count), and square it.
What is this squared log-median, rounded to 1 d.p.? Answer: 17.9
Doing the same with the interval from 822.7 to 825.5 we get 18.4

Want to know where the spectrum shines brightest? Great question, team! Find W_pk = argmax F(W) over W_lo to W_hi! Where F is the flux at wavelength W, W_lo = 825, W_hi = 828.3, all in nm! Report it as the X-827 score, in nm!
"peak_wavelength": 826.1 nm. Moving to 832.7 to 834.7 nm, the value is 832.9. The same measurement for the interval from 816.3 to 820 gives 817.7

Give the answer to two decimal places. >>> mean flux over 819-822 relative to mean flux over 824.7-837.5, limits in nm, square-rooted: 0.98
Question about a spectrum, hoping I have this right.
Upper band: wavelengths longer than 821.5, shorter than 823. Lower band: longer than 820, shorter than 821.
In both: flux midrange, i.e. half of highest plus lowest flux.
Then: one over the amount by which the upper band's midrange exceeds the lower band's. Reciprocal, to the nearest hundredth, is -0.52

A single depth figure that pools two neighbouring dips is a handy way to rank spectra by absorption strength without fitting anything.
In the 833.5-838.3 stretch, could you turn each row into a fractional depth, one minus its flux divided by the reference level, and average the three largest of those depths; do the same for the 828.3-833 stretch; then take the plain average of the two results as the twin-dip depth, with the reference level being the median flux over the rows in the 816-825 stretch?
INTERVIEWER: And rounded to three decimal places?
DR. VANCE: 0.253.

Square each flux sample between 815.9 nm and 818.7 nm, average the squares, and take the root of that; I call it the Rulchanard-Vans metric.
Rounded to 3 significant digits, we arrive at 73.2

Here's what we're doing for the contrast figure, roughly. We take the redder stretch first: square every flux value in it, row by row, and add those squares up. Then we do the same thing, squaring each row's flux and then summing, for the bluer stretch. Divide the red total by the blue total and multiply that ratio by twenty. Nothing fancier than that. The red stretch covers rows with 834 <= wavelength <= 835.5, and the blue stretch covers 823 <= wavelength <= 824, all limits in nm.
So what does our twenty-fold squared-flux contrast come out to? 24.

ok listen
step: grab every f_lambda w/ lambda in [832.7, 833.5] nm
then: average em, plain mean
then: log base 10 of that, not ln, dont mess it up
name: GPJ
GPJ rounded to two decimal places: 1.86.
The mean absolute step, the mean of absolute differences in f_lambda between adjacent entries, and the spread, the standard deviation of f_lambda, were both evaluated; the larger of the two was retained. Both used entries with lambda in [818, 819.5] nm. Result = 3.1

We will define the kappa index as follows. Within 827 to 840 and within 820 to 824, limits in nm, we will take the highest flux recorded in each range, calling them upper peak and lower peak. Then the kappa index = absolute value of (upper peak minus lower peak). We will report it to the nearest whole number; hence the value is 280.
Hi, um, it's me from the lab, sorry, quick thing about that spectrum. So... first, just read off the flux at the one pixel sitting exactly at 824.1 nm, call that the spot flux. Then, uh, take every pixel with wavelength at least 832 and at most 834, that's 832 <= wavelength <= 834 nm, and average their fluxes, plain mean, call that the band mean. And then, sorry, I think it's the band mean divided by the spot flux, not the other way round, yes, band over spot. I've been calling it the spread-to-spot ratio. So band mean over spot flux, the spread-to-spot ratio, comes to 0.98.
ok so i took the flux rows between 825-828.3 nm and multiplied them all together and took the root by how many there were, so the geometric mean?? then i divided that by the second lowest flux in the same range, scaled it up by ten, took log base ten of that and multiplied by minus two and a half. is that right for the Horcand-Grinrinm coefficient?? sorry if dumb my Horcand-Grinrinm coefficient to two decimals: -2.61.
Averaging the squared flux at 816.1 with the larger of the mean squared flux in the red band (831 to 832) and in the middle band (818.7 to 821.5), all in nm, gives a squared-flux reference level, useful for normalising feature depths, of 5062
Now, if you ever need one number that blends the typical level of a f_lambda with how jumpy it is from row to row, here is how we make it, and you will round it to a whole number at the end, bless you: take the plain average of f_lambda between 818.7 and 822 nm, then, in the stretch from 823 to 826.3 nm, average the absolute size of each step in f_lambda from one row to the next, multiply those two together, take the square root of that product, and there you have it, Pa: 22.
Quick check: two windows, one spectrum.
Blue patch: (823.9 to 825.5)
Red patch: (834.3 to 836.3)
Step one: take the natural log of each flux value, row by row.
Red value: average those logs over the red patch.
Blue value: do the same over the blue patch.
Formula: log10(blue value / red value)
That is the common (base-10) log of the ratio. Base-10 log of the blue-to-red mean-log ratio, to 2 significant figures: 0.034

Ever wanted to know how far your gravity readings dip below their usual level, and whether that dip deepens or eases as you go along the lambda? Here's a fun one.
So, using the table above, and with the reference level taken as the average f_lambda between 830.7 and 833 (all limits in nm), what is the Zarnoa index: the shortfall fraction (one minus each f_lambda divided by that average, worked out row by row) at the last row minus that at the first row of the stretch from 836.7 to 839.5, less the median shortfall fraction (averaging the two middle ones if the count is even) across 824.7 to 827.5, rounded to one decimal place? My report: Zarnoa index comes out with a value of -4.2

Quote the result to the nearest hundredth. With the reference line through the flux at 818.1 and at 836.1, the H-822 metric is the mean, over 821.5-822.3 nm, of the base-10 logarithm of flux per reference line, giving -0.10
